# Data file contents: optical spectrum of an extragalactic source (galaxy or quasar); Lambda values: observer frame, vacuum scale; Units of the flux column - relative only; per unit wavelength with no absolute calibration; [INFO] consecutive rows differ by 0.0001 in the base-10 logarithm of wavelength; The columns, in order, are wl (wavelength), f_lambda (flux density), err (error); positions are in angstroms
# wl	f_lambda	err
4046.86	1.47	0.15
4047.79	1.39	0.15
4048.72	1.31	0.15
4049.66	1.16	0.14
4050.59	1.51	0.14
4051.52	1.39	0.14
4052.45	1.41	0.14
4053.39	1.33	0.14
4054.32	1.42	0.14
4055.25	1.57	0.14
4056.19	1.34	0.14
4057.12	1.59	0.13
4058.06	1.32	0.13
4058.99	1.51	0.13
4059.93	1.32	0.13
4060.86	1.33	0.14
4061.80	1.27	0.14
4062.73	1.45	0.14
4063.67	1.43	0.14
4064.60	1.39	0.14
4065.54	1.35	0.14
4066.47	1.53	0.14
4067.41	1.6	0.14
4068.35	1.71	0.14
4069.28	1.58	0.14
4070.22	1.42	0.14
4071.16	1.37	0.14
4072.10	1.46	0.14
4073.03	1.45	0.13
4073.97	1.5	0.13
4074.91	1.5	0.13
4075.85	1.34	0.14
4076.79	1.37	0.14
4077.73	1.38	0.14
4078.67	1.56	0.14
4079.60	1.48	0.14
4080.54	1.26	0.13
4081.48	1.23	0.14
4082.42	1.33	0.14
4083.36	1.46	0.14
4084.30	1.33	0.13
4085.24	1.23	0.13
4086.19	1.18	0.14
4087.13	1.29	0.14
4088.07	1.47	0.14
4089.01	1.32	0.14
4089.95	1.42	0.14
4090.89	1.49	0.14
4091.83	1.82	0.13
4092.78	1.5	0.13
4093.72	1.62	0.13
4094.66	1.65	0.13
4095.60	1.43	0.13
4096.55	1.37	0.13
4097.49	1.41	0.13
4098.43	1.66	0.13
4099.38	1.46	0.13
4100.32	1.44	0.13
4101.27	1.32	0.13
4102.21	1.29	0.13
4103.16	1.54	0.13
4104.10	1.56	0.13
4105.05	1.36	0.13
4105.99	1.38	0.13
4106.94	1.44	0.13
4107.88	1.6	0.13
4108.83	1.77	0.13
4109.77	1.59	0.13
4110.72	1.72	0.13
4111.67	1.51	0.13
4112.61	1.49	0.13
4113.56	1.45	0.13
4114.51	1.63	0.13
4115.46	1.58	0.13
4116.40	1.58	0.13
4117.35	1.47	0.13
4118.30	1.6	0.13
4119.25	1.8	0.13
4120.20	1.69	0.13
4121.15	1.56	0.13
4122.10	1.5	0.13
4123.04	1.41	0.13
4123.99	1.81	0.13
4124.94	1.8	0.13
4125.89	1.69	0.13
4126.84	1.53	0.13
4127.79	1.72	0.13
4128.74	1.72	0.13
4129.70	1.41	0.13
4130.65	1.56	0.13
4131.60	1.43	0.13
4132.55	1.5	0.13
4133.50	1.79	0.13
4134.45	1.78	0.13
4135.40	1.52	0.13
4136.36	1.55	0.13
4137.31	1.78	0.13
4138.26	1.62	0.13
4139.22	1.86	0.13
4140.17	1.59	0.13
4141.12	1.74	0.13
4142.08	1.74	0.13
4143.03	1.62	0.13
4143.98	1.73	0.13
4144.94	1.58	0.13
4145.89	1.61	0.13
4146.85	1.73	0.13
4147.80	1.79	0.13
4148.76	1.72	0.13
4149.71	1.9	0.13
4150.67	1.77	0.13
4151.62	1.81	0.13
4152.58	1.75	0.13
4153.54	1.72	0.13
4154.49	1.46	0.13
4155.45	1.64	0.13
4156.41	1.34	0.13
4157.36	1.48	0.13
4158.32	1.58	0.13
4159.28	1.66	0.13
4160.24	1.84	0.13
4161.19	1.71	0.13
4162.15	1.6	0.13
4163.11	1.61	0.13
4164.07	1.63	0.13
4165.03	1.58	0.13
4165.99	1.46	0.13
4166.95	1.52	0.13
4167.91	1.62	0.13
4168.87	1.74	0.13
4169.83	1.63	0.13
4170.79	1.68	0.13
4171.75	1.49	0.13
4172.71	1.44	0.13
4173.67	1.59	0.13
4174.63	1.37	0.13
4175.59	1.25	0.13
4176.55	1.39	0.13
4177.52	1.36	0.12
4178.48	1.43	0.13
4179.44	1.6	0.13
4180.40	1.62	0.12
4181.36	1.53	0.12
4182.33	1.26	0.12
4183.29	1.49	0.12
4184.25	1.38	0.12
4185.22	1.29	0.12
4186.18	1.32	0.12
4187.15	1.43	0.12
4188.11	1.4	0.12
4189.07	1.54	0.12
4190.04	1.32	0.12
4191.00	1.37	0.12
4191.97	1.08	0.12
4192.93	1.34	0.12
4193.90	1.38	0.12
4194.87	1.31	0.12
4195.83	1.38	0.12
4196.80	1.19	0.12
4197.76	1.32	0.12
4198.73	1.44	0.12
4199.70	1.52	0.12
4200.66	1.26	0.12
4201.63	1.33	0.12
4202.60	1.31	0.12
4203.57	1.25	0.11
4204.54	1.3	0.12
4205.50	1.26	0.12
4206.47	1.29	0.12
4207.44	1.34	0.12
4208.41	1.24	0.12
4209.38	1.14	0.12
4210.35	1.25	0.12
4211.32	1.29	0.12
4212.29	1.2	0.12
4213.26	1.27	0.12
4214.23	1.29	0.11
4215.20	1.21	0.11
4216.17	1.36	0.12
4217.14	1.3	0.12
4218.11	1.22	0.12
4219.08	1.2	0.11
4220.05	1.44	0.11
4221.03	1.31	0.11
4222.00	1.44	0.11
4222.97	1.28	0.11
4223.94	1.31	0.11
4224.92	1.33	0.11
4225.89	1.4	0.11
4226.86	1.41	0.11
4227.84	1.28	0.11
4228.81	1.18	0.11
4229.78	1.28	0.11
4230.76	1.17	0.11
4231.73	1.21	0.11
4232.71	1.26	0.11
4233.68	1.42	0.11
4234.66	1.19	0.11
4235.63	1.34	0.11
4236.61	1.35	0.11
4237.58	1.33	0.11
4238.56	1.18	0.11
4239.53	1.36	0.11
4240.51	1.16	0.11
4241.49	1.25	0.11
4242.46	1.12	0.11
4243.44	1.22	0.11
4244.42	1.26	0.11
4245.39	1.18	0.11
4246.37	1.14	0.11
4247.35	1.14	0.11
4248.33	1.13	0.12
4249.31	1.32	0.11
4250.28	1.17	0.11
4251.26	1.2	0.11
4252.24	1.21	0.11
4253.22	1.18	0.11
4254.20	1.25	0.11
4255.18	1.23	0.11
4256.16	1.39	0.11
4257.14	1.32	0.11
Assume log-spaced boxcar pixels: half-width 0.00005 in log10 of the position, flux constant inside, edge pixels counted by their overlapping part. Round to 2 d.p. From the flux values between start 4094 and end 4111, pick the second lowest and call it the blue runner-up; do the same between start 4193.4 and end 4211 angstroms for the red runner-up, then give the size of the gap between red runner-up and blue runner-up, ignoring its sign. 0.13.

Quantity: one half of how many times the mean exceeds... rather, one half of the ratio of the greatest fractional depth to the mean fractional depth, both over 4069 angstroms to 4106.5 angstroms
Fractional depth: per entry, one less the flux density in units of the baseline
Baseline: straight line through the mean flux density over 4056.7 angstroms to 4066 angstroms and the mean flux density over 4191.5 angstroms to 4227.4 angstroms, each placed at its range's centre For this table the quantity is -1.9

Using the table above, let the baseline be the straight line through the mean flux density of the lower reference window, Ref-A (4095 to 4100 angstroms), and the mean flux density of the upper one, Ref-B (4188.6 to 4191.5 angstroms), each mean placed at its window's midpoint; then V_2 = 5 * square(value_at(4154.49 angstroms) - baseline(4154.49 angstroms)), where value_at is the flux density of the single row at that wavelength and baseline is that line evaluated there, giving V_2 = 0.004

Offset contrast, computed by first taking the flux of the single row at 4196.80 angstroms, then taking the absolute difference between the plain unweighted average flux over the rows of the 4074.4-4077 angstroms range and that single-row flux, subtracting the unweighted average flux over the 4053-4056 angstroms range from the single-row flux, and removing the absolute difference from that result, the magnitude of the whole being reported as 0.46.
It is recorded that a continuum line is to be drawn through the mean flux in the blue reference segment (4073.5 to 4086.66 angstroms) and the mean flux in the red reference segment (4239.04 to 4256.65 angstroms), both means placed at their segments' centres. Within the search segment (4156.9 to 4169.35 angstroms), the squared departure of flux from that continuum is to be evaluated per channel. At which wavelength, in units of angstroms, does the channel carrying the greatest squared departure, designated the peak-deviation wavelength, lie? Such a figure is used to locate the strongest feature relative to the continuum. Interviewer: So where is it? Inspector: 4160.24 angstroms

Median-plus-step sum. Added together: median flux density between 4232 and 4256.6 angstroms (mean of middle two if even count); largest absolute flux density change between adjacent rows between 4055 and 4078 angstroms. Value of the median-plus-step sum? 1.49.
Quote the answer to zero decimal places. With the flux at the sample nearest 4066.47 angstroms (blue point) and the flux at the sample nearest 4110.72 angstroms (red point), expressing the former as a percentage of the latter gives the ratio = 89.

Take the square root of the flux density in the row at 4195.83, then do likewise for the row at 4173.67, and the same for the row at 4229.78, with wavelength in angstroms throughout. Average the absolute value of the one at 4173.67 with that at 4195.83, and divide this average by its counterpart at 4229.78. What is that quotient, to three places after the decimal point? 1.076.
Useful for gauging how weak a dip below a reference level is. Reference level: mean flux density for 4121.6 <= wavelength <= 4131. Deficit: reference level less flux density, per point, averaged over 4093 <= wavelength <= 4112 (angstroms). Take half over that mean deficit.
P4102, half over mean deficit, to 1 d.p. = 4.6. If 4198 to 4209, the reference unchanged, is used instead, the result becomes 1.7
